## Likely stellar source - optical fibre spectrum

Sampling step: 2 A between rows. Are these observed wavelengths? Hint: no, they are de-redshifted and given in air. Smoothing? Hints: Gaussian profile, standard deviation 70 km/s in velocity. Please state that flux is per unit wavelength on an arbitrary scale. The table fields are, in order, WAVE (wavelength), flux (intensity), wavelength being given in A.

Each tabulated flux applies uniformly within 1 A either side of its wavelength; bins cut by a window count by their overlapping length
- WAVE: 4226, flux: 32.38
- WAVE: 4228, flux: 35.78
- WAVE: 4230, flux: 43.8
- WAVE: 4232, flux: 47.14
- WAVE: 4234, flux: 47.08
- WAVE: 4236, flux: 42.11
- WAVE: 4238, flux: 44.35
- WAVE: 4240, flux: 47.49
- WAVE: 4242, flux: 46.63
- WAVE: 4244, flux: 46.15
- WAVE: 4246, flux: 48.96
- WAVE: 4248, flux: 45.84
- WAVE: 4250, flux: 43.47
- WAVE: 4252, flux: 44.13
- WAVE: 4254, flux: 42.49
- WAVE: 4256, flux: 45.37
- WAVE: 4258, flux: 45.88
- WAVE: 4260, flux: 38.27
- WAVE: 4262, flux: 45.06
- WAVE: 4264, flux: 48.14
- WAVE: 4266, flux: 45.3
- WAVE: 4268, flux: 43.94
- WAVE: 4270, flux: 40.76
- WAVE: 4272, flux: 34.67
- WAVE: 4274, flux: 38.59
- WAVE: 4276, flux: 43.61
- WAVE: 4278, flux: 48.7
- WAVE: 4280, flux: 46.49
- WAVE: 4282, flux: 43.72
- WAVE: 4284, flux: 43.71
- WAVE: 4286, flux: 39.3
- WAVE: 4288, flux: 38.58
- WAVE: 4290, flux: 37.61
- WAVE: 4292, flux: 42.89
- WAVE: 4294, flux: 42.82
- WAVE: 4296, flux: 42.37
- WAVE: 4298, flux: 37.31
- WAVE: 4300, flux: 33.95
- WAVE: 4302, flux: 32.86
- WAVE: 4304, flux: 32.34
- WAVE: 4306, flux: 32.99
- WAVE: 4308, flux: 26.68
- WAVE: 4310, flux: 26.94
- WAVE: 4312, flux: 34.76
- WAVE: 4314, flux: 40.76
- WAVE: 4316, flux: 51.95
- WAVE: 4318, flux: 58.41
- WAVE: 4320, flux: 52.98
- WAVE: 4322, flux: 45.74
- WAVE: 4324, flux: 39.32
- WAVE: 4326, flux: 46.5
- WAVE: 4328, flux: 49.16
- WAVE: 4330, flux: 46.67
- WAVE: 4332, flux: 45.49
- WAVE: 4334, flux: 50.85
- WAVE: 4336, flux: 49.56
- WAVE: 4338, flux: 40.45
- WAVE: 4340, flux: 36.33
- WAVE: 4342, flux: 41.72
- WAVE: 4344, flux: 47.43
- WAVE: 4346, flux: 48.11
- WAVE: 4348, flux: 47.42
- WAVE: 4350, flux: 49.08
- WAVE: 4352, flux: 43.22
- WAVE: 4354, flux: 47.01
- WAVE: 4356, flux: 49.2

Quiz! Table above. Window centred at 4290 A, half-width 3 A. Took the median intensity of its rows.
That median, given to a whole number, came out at 39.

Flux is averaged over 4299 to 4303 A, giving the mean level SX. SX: 33.4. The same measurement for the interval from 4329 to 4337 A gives 48.1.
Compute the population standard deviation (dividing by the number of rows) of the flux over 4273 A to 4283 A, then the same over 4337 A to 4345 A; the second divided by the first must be 1.2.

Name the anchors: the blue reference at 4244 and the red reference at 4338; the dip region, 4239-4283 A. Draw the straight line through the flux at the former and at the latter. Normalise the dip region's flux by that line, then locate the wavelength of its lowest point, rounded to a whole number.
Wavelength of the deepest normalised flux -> 4272 A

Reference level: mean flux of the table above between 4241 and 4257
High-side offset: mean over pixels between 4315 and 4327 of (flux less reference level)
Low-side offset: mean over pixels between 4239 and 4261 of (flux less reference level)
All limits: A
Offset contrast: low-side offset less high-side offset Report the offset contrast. -4.2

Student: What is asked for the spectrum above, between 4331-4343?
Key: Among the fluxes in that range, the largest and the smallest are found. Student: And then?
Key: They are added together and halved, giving 43.6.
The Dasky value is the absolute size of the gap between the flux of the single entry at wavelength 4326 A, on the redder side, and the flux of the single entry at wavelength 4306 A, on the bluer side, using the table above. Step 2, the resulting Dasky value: 13.5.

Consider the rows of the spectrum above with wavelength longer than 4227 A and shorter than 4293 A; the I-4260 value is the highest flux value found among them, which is 48.96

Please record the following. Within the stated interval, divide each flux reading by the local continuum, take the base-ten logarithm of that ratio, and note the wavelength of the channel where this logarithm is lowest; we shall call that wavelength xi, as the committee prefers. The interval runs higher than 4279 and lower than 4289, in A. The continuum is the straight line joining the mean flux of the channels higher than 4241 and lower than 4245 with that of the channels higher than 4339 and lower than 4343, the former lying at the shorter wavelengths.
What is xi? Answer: 4288 A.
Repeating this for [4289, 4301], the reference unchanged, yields 4300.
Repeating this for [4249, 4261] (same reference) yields 4260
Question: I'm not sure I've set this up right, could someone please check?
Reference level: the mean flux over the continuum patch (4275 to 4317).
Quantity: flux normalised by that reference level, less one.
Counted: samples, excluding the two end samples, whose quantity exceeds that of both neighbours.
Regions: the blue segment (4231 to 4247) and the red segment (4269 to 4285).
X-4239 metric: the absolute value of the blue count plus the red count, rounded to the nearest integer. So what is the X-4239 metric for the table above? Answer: 2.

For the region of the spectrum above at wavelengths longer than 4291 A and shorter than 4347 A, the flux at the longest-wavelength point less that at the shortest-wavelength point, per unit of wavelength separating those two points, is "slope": 0.10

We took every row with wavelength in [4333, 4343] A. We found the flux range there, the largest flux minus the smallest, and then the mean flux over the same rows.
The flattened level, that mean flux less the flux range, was 29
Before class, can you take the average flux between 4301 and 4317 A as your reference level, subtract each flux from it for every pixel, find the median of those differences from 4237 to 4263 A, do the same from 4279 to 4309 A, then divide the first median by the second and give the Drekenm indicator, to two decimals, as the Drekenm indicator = 2.85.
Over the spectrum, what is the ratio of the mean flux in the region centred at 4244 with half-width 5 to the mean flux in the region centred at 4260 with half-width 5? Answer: 1.055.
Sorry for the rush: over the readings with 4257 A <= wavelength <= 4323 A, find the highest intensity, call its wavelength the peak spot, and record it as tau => 4318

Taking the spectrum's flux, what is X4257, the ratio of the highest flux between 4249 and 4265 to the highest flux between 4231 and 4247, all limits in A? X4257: 0.98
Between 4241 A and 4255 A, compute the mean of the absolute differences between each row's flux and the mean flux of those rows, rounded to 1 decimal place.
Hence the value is 1.7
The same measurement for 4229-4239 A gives 1.8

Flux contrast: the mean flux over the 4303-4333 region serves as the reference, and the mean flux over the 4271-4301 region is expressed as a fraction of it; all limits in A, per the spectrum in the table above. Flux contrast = 0.97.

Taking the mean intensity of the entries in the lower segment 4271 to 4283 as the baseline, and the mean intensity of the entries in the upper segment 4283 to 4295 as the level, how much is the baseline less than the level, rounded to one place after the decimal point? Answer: -1.8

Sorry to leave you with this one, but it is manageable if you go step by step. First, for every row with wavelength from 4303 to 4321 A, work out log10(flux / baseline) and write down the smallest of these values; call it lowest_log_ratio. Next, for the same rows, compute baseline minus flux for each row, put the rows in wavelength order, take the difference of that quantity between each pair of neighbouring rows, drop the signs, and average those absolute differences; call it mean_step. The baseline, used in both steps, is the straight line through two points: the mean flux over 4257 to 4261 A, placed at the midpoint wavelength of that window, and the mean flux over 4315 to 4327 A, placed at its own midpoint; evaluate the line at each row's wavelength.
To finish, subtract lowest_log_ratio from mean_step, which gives 5.7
